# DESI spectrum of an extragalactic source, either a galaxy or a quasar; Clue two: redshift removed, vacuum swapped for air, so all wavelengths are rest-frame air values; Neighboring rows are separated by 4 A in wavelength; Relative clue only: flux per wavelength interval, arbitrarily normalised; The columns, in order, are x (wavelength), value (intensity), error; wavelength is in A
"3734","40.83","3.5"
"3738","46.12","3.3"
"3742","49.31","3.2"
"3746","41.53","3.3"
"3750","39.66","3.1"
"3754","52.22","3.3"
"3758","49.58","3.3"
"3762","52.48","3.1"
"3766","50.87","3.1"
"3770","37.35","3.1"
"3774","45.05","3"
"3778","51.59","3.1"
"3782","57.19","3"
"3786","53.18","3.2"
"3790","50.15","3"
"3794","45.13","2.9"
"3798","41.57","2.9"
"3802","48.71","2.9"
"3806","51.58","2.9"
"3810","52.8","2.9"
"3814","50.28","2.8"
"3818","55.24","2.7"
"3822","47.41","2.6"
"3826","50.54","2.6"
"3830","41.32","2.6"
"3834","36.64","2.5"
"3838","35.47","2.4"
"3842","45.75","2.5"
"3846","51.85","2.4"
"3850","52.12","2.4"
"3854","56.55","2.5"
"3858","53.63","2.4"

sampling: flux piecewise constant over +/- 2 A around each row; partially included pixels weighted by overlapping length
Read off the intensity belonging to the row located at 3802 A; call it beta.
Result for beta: 48.71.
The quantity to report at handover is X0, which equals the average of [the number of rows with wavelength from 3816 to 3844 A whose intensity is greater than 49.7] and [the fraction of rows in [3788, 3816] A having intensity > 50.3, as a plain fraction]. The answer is 1.1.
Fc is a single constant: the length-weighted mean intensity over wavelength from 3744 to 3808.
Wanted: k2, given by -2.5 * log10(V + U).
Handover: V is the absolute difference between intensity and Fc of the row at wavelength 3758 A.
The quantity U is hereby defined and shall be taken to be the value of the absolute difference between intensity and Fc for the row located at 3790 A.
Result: -1.44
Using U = 2.2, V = 2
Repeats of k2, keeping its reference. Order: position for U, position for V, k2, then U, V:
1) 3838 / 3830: -3.21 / 12.5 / 7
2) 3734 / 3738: -2.39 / 7.2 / 2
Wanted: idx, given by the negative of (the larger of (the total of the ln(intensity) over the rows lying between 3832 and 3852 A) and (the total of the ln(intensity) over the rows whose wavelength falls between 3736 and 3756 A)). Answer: -19.1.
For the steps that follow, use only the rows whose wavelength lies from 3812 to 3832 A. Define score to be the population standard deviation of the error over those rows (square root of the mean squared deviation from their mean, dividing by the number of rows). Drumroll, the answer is 0.08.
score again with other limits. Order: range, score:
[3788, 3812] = 0.04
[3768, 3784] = 0.05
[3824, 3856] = 0.08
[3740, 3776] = 0.11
